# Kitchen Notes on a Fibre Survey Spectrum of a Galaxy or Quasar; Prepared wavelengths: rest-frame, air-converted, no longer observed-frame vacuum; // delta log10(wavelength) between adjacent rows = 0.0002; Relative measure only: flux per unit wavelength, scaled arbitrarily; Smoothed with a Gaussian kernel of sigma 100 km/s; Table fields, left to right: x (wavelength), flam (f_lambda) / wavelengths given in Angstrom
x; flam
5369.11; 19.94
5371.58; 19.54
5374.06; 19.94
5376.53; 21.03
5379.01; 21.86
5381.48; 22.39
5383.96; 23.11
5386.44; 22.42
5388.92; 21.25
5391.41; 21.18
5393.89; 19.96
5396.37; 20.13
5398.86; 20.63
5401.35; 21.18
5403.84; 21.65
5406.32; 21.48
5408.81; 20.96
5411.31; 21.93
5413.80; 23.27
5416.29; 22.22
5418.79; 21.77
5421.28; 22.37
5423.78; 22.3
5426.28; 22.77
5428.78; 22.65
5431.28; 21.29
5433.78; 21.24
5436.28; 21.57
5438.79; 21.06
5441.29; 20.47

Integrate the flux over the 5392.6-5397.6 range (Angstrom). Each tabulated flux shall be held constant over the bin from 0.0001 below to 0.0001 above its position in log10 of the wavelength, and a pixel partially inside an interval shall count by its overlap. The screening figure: 100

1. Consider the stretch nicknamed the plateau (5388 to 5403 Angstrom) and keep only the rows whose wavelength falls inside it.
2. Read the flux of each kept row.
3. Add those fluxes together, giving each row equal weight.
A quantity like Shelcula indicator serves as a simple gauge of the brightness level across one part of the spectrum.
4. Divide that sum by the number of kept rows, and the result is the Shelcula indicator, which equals 20.72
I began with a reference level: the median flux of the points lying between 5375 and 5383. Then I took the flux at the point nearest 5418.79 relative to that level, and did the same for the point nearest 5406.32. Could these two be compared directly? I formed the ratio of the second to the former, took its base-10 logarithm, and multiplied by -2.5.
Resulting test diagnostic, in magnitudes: 0.01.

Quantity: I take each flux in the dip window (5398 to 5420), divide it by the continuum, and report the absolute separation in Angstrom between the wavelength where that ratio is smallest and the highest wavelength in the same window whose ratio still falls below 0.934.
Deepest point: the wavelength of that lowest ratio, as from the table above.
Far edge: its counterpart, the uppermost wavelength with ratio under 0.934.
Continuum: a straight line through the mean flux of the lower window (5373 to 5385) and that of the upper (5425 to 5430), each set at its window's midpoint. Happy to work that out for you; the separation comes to 0.0 Angstrom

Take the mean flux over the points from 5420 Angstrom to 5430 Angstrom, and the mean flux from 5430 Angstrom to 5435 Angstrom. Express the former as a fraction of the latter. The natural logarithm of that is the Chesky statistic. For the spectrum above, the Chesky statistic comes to 0.06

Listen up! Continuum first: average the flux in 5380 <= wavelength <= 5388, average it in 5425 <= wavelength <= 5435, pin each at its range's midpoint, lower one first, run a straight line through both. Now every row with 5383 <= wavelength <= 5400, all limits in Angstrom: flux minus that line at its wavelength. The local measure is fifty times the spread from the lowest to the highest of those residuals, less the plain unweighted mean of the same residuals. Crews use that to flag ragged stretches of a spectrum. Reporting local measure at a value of 152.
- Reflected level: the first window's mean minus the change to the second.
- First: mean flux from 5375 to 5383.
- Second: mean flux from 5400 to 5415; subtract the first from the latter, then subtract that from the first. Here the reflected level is 21.8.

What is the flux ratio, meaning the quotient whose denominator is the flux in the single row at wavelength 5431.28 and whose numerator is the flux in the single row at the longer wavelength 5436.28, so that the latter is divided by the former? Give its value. 1.01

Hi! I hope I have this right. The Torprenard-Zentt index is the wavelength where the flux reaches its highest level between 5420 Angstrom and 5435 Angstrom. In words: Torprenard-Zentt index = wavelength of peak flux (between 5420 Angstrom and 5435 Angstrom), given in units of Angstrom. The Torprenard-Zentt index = 5426.28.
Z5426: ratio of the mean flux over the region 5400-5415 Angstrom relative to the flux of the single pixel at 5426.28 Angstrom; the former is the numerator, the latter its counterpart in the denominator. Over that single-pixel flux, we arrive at 0.95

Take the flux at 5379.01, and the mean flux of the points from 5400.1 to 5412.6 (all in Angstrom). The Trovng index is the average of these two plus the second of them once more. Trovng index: 43.1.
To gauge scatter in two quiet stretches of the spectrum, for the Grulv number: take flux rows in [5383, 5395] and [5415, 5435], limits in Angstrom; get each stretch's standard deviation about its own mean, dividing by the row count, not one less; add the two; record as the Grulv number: 1.6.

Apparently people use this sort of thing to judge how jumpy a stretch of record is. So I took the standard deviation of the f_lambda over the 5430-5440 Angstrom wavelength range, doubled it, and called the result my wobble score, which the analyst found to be 0.4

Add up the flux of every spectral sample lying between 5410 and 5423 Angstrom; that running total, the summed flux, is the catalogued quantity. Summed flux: 111.6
